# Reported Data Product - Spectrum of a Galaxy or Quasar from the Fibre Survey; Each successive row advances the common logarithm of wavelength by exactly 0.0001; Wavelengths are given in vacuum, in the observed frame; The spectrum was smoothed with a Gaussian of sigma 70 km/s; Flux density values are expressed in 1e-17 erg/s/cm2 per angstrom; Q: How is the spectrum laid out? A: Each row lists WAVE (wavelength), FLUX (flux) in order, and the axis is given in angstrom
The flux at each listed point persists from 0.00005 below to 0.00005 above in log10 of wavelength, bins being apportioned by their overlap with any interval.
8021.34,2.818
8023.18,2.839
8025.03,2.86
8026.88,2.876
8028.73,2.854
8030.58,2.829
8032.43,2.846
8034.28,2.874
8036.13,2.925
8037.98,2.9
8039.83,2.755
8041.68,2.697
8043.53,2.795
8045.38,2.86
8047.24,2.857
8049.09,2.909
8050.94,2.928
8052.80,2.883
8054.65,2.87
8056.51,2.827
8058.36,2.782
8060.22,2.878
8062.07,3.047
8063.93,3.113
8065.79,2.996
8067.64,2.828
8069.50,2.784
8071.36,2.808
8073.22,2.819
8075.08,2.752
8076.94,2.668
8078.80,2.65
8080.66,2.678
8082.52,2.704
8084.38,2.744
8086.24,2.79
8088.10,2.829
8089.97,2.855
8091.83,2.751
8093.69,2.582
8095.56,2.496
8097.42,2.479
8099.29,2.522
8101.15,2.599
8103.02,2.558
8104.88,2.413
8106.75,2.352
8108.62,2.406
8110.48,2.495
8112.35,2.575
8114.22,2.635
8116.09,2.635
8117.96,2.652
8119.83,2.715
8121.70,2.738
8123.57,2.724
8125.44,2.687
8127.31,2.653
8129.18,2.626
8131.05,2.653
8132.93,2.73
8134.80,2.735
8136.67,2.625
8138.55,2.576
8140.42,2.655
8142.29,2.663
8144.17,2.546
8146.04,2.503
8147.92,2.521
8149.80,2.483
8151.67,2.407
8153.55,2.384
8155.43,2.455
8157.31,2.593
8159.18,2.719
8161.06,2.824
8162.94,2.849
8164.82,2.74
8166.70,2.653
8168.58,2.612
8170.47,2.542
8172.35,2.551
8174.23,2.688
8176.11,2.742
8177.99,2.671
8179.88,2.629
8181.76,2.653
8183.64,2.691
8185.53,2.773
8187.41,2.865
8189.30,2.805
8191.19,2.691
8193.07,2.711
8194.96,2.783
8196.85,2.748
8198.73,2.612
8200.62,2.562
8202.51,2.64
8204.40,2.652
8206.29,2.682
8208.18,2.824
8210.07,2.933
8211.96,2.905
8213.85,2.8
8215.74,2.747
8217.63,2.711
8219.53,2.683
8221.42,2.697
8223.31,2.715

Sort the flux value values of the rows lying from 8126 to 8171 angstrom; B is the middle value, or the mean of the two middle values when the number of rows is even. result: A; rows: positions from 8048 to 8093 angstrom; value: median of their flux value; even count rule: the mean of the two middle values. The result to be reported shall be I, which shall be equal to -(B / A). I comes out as -0.93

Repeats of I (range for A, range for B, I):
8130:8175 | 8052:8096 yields -1.07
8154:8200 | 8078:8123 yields -0.98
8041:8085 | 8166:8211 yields -0.95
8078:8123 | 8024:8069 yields -1.09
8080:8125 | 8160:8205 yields -1.02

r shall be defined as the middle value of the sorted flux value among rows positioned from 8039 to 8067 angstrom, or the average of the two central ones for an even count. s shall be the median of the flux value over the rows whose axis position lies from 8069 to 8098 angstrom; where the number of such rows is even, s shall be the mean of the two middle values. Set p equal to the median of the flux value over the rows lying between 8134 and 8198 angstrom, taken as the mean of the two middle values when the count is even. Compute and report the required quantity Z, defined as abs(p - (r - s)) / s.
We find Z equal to 0.92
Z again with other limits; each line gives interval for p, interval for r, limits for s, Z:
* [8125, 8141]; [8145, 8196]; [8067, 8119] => 0.99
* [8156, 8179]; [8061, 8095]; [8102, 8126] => 0.96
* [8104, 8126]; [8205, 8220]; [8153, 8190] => 0.95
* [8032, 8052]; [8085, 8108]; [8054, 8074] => 1.10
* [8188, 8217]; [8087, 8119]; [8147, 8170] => 1.07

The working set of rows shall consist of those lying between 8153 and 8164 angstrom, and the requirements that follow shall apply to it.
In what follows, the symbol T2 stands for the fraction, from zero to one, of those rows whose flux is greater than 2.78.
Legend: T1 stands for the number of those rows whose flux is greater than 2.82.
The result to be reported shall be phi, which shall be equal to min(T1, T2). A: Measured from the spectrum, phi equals 0.3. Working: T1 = 2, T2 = 0.33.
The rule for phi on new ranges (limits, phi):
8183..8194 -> 0.3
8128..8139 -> 0.0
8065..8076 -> 0.8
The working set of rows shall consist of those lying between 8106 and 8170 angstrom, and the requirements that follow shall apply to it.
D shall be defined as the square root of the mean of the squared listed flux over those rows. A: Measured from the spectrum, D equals 2.6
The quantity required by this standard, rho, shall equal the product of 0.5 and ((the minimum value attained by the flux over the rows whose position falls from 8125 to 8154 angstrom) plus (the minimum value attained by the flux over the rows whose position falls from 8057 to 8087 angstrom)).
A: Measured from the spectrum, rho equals 2.52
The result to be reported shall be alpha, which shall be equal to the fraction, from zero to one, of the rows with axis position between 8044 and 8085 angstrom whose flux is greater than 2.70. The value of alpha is 0.9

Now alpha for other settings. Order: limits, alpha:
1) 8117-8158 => 0.2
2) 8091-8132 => 0.2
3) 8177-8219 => 0.5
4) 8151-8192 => 0.4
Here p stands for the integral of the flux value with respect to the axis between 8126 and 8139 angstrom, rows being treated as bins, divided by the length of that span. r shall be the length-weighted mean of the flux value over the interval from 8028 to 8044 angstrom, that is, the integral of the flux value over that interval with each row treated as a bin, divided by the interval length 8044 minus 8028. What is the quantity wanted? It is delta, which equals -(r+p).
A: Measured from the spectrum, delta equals -5.49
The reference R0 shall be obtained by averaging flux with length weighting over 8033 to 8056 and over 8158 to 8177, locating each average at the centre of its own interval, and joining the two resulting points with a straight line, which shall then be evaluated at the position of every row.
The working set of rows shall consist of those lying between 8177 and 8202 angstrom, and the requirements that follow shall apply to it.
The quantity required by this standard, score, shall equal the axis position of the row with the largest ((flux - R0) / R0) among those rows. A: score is 8187.41 angstrom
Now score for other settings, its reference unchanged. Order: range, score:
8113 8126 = 8121.70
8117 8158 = 8134.80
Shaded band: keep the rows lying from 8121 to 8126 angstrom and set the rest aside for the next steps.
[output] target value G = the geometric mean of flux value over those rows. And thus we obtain 2.72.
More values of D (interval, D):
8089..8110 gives 2.6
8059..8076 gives 2.9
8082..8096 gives 2.7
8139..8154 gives 2.5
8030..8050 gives 2.8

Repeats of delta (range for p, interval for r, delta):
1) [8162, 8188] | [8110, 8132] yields -5.34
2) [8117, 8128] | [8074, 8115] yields -5.31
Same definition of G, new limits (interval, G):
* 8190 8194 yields 2.70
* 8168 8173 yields 2.57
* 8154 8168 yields 2.69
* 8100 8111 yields 2.47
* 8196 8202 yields 2.64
